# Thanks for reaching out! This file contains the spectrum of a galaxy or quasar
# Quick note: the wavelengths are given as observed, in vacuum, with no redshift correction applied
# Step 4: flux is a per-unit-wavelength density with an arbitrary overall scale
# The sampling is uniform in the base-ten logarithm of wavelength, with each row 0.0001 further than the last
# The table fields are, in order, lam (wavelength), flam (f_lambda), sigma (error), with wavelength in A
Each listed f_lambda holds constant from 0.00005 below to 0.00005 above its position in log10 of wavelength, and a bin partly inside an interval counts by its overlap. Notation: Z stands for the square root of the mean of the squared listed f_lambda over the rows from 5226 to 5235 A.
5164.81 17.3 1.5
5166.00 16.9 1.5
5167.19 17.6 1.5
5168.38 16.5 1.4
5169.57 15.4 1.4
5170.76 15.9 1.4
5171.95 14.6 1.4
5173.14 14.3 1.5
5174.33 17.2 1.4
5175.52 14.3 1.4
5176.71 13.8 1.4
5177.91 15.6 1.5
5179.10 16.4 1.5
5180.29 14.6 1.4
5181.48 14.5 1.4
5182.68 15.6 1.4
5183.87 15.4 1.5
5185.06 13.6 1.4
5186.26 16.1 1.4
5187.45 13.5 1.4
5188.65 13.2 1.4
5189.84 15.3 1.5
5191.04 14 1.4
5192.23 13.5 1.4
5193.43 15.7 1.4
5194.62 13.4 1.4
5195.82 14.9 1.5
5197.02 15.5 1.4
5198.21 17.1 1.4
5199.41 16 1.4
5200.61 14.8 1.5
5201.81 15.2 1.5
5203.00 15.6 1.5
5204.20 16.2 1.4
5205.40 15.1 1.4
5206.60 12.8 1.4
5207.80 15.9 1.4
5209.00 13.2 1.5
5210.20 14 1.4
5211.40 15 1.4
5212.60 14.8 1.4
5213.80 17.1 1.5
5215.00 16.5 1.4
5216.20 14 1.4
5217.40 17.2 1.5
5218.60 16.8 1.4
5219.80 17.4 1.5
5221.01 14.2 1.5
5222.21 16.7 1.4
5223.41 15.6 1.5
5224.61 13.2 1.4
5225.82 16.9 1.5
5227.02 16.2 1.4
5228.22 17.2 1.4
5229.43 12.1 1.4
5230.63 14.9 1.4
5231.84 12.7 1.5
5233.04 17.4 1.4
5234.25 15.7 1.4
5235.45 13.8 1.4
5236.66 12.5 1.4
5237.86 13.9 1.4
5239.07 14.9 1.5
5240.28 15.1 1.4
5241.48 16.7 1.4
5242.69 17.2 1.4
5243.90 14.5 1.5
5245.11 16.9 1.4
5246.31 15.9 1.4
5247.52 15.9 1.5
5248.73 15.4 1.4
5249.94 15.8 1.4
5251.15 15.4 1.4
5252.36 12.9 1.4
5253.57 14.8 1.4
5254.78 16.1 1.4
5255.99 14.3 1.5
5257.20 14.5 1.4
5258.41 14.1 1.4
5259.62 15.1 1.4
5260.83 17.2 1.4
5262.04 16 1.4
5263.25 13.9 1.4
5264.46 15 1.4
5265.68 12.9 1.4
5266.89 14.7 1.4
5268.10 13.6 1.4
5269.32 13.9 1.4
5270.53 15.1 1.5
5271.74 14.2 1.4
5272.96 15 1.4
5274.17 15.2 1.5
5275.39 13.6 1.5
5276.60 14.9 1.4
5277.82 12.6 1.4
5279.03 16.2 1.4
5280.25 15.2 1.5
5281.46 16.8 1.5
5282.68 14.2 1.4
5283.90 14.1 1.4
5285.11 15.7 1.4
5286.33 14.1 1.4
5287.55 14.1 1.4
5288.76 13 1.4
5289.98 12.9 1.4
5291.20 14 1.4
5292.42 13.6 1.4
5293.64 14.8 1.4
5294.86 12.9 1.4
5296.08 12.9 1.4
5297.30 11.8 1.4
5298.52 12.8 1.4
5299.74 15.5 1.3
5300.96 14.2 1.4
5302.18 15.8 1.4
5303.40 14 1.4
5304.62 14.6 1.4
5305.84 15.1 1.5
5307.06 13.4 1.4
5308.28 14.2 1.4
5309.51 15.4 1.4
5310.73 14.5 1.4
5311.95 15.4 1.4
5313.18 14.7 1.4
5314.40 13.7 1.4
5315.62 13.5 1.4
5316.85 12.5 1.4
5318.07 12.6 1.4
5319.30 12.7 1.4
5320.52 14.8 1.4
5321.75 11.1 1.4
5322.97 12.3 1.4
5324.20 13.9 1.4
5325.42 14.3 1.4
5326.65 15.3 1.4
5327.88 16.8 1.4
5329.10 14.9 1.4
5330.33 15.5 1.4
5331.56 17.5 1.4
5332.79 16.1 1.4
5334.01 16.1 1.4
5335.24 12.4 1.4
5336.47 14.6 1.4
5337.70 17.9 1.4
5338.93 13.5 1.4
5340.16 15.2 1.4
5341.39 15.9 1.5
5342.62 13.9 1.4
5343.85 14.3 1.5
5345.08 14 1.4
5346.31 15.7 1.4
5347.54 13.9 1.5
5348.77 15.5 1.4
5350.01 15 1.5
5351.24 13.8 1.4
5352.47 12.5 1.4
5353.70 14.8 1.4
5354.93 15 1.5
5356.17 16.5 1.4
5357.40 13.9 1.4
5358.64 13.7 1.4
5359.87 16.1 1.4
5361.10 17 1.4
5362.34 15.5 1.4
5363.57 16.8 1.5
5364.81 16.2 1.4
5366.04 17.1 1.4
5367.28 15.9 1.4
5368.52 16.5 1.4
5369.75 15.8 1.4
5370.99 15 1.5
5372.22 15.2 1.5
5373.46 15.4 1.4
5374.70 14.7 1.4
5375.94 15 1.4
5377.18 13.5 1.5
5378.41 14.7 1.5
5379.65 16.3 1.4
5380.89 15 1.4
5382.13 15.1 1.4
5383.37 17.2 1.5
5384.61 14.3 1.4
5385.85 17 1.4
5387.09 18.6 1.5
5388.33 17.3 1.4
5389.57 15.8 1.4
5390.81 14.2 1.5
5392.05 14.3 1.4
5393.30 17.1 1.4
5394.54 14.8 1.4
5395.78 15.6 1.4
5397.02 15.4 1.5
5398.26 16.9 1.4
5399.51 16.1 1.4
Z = 15.3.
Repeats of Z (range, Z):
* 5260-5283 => 14.8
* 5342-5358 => 14.6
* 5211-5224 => 16.0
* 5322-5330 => 14.6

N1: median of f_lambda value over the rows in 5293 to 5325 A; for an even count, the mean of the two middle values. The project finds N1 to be 13.95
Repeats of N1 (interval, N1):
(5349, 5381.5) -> 15.10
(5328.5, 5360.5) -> 14.95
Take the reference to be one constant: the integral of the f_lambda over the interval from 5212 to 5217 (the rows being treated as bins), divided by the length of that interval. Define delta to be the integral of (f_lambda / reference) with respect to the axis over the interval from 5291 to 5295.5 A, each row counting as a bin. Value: 4.0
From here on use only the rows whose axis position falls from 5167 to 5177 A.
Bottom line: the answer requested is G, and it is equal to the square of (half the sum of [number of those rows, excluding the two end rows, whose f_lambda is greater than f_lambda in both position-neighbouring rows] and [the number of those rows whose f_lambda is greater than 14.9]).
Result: 12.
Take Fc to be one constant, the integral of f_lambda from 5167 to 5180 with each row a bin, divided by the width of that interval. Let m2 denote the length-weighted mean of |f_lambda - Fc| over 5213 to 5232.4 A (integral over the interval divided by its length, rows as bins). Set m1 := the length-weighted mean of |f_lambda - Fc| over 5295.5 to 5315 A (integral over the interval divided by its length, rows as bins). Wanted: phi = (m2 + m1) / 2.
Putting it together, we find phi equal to 1.41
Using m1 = 1.30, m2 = 1.5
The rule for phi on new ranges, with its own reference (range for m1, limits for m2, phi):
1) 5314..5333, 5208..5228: 1.55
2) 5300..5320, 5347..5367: 1.25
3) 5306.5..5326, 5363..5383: 1.30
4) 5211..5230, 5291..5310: 1.45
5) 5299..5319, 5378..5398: 1.17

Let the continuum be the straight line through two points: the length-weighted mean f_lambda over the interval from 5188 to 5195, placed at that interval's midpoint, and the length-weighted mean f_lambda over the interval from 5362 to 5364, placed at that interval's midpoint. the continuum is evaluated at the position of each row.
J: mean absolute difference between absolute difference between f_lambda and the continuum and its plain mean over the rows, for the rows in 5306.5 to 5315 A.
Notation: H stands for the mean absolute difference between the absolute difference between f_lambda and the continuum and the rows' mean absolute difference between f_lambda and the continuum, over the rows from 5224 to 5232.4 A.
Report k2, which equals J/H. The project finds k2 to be 0.95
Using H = 0.63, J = 0.60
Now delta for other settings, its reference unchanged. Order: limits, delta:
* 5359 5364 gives 5.2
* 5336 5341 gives 4.9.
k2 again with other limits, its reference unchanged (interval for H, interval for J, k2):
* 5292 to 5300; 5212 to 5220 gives 0.85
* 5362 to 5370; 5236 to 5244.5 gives 3.95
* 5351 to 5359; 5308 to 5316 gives 0.71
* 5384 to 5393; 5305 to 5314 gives 0.72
